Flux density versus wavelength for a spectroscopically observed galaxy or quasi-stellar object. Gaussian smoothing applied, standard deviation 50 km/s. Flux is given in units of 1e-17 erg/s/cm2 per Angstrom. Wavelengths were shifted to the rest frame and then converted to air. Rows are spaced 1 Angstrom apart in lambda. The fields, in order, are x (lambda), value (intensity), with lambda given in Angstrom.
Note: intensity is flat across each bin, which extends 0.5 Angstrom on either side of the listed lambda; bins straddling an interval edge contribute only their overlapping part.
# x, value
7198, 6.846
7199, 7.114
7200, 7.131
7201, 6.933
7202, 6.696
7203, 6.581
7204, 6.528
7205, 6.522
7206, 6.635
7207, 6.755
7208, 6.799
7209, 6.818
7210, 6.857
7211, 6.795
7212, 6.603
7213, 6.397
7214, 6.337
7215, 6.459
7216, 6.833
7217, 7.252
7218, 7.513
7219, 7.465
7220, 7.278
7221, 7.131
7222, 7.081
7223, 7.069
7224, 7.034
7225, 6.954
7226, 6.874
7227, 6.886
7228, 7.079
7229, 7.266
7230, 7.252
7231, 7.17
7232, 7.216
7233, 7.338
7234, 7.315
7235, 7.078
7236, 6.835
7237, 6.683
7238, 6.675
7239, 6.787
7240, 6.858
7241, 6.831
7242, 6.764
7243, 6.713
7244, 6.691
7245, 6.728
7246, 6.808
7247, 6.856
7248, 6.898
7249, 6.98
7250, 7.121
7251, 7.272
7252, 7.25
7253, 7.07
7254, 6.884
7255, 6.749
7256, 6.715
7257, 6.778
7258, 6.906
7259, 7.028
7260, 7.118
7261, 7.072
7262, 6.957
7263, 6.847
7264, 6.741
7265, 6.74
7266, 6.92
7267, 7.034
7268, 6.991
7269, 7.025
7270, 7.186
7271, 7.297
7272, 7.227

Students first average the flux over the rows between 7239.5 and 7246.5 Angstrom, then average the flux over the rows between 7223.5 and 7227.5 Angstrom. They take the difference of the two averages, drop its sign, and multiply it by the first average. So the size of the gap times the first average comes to 1.13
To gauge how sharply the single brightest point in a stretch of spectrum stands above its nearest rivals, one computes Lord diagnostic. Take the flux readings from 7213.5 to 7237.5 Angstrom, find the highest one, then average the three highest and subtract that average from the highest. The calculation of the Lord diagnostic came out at 0.074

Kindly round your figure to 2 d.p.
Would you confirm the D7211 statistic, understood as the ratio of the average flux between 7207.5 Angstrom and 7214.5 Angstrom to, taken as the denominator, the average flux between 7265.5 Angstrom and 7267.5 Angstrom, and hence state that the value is 0.95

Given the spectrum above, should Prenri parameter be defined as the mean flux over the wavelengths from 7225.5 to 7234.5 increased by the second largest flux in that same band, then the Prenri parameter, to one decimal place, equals 14.5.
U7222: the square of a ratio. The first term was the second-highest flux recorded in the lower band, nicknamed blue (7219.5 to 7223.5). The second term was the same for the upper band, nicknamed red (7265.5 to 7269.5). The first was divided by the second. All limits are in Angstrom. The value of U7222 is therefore 1.03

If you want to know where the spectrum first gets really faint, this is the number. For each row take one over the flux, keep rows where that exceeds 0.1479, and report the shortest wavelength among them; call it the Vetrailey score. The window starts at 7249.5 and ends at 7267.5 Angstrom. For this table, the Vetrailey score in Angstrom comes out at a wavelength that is 7255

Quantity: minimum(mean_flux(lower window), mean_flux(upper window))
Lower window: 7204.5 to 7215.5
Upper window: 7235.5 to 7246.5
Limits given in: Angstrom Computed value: 6.63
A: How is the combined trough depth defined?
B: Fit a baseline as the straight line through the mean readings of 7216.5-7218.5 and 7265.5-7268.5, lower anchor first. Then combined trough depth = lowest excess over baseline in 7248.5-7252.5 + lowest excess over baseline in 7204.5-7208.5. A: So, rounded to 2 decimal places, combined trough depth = -1.11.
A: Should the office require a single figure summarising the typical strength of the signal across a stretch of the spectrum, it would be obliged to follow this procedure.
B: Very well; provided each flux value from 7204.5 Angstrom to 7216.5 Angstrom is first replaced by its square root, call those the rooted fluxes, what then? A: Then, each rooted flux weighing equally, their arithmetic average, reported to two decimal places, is 2.58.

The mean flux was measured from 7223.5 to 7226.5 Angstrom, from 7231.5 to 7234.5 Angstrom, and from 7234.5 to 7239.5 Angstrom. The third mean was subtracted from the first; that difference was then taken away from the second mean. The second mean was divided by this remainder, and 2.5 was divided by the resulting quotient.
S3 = 2.45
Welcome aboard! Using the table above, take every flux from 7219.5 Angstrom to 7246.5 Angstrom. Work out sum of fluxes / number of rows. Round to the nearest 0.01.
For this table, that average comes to 6.98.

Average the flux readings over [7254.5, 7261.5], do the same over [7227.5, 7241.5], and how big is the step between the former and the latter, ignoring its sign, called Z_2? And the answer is 0.12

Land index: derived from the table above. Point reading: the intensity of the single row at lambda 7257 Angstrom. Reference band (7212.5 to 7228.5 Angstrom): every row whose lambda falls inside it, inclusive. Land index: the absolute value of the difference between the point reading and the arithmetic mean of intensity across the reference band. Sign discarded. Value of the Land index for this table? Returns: 0.20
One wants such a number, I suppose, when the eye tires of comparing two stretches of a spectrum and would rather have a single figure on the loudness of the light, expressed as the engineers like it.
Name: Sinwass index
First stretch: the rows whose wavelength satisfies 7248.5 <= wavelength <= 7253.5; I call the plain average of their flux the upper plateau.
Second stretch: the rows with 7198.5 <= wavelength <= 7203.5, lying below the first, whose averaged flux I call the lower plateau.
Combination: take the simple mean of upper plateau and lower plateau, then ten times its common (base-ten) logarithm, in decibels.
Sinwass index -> 8.46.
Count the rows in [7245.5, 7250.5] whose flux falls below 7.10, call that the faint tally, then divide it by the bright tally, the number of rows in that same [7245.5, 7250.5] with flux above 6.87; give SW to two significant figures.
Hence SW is 1.3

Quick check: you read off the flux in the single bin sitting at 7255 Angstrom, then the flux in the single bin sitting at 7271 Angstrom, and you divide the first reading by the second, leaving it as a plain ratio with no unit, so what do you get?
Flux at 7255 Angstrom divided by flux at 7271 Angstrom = 0.92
